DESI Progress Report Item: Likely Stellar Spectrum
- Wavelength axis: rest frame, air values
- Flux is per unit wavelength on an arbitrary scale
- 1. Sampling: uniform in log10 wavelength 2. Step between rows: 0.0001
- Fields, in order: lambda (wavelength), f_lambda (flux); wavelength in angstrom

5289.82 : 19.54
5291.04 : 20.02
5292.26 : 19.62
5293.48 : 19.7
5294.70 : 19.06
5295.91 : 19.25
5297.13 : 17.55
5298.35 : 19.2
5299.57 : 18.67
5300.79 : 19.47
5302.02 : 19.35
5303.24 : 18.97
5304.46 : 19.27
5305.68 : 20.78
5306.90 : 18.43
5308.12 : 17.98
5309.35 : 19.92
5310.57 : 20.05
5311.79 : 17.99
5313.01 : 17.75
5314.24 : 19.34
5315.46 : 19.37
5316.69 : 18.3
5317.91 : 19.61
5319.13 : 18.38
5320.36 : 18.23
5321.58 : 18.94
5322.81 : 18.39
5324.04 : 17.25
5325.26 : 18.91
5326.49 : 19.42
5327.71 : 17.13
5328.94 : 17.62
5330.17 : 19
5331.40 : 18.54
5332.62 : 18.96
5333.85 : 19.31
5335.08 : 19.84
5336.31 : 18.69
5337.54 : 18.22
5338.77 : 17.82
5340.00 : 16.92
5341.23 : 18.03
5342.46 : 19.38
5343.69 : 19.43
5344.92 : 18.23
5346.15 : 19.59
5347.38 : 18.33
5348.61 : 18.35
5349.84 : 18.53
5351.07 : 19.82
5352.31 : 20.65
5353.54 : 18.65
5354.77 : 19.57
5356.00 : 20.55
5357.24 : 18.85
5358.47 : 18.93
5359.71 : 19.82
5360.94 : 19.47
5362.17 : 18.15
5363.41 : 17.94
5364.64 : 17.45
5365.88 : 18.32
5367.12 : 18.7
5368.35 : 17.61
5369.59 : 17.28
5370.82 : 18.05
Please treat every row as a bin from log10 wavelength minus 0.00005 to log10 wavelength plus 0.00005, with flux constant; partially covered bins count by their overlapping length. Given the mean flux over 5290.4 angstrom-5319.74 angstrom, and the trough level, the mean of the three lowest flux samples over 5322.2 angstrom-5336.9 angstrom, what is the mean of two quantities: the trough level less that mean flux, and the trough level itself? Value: 7.79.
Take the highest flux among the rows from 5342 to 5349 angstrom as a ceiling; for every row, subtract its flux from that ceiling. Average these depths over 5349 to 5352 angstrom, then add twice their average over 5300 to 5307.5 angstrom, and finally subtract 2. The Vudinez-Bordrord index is -1.2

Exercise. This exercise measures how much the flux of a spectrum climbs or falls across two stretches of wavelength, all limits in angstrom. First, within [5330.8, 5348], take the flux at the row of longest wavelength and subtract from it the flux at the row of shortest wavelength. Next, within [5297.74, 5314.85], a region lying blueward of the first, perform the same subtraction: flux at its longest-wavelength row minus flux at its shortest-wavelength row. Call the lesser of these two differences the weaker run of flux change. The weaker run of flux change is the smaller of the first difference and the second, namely -0.2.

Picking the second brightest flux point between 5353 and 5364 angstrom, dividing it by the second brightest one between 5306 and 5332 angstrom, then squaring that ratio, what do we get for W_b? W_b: 0.99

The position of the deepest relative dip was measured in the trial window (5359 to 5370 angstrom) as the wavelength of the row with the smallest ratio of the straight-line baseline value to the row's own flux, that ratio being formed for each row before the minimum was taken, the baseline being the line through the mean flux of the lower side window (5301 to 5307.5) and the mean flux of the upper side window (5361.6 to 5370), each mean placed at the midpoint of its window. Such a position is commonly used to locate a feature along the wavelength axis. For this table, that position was 5359.71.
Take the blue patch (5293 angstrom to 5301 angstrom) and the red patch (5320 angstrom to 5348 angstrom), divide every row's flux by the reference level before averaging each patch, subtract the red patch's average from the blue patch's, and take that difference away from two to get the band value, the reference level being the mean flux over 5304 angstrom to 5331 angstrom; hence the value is 1.98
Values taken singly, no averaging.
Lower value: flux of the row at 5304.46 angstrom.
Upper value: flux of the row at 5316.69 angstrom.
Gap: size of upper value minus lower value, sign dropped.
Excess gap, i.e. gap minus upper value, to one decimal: -17.3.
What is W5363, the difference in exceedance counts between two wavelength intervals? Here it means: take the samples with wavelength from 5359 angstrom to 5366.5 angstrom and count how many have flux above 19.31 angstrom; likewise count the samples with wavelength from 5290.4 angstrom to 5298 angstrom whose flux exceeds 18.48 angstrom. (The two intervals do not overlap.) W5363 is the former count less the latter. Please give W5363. -3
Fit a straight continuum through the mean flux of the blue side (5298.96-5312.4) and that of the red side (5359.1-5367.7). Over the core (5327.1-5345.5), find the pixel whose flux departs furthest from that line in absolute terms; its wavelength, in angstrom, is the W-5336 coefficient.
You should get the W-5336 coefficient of 5340.00 angstrom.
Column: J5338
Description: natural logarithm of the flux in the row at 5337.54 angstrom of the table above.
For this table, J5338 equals 2.90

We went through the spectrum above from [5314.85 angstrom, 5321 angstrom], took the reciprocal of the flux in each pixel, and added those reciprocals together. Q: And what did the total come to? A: 0.27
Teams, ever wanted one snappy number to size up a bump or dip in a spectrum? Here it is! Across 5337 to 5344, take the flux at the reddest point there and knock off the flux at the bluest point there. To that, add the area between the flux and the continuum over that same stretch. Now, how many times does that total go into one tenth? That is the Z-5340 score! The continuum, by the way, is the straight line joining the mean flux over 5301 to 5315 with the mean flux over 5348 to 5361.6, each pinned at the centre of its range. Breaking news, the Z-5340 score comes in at -0.016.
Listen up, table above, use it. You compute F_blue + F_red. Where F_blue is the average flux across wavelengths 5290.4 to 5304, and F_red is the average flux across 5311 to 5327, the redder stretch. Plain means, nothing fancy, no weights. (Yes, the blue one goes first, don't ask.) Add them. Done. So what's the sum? 37.8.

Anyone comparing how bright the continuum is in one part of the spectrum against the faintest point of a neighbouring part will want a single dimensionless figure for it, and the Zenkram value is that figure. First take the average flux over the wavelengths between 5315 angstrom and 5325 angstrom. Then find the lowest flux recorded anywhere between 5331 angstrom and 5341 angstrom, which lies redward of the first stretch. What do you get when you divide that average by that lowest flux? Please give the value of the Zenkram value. 1.10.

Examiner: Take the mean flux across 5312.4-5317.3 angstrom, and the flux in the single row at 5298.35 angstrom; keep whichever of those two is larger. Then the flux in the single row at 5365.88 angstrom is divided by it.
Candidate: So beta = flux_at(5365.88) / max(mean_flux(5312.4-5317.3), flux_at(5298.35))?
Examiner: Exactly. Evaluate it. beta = 0.95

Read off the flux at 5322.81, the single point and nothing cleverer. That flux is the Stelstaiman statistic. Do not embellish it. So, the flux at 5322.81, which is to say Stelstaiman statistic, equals 18.39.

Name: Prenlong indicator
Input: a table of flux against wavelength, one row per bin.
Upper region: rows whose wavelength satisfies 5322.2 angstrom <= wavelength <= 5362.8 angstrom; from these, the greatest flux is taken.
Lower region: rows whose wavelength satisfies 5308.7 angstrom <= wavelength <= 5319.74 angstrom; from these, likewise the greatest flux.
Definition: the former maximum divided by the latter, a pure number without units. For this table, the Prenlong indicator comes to 1.03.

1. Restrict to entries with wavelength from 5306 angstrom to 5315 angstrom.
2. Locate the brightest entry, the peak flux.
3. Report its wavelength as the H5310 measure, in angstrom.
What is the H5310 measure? 5310.57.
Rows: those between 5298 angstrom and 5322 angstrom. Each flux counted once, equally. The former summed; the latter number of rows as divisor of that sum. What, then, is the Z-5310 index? 19.0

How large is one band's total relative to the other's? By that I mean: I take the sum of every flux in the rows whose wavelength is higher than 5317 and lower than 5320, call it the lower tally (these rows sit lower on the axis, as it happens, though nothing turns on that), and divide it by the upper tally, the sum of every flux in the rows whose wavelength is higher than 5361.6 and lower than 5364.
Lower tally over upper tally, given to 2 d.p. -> 1.05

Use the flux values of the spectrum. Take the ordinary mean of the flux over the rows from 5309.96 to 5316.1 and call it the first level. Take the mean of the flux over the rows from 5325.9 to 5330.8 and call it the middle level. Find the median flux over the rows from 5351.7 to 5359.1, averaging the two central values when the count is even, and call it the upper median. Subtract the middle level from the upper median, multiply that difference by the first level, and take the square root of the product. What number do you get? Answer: 4.3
